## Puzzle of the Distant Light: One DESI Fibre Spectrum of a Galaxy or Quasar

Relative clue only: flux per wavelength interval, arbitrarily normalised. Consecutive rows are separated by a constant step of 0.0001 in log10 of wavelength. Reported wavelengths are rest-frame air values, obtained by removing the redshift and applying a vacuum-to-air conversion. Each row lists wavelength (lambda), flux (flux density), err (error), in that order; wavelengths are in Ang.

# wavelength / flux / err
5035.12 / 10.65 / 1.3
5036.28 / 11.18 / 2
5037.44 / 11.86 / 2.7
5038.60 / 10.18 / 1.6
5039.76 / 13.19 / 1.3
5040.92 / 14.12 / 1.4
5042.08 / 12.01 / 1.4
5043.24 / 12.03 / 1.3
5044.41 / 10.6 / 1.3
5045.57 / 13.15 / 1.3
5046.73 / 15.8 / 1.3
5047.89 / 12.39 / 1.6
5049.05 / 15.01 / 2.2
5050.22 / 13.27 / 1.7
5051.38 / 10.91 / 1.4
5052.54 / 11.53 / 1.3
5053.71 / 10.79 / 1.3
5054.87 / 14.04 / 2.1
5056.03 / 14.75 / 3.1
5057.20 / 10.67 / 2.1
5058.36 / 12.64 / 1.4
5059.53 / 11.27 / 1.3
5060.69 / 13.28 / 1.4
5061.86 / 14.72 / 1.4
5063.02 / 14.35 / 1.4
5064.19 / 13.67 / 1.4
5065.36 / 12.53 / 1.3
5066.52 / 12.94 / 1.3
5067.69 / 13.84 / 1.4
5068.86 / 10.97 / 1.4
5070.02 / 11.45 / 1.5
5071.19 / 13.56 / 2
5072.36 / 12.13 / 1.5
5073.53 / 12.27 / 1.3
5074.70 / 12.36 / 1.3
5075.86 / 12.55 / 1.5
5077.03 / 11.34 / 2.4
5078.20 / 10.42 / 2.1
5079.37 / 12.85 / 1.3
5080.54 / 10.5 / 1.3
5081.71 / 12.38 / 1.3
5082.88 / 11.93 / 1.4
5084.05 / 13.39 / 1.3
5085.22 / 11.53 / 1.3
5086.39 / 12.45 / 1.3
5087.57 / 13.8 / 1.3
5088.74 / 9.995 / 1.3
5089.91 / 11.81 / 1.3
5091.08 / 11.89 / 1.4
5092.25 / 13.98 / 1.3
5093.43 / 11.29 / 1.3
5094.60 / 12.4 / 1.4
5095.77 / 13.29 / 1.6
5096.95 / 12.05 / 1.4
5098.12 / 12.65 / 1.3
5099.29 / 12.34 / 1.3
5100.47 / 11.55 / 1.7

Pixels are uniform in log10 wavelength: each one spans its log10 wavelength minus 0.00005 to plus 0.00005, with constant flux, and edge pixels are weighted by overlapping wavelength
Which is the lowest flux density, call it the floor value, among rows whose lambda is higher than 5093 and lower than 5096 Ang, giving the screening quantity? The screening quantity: 11.29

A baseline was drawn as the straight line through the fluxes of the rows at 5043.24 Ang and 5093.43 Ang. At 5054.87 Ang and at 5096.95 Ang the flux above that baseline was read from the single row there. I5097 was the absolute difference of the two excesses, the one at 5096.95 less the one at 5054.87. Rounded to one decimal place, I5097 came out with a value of 1.4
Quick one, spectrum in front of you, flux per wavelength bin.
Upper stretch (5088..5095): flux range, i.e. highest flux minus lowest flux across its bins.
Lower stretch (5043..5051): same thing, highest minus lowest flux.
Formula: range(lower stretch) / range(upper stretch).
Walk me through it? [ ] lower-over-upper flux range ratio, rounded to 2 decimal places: 1.30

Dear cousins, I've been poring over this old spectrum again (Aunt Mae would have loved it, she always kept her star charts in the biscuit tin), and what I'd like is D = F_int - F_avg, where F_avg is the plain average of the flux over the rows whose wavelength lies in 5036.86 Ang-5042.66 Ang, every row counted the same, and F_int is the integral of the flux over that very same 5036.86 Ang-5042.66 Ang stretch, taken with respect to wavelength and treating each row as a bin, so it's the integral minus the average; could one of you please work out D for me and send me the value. 58.9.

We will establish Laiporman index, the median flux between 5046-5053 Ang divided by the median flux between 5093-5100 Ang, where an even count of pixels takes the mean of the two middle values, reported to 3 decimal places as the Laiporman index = 1.037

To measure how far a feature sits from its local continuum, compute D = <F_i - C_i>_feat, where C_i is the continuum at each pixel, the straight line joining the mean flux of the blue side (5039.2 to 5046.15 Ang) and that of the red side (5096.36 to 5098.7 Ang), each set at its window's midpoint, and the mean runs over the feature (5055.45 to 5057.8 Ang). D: 0.2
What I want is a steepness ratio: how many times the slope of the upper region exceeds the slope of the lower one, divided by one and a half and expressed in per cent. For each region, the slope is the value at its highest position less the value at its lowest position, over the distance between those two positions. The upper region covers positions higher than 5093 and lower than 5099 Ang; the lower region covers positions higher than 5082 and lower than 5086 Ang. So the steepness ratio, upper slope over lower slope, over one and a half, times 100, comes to -113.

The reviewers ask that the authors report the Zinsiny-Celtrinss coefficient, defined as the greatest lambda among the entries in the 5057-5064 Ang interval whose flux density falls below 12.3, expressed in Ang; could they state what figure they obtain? 5059.53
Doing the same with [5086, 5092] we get 5091.08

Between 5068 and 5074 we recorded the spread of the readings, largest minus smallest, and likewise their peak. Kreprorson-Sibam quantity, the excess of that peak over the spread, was 11.0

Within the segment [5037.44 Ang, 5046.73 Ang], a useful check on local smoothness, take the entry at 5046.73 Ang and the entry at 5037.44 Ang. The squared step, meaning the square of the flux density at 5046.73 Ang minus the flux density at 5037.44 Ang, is 16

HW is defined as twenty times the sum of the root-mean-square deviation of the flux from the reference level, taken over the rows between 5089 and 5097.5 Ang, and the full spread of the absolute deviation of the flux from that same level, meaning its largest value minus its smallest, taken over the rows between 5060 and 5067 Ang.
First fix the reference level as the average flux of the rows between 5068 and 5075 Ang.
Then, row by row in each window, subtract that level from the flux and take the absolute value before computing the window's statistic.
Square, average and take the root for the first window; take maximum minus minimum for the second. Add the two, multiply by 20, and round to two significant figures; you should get 62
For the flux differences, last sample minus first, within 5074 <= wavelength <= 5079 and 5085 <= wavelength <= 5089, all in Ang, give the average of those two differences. -1.7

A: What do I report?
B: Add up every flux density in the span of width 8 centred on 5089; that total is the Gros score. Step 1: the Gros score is 85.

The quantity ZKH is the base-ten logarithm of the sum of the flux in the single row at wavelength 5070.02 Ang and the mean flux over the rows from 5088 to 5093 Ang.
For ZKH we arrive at 1.37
